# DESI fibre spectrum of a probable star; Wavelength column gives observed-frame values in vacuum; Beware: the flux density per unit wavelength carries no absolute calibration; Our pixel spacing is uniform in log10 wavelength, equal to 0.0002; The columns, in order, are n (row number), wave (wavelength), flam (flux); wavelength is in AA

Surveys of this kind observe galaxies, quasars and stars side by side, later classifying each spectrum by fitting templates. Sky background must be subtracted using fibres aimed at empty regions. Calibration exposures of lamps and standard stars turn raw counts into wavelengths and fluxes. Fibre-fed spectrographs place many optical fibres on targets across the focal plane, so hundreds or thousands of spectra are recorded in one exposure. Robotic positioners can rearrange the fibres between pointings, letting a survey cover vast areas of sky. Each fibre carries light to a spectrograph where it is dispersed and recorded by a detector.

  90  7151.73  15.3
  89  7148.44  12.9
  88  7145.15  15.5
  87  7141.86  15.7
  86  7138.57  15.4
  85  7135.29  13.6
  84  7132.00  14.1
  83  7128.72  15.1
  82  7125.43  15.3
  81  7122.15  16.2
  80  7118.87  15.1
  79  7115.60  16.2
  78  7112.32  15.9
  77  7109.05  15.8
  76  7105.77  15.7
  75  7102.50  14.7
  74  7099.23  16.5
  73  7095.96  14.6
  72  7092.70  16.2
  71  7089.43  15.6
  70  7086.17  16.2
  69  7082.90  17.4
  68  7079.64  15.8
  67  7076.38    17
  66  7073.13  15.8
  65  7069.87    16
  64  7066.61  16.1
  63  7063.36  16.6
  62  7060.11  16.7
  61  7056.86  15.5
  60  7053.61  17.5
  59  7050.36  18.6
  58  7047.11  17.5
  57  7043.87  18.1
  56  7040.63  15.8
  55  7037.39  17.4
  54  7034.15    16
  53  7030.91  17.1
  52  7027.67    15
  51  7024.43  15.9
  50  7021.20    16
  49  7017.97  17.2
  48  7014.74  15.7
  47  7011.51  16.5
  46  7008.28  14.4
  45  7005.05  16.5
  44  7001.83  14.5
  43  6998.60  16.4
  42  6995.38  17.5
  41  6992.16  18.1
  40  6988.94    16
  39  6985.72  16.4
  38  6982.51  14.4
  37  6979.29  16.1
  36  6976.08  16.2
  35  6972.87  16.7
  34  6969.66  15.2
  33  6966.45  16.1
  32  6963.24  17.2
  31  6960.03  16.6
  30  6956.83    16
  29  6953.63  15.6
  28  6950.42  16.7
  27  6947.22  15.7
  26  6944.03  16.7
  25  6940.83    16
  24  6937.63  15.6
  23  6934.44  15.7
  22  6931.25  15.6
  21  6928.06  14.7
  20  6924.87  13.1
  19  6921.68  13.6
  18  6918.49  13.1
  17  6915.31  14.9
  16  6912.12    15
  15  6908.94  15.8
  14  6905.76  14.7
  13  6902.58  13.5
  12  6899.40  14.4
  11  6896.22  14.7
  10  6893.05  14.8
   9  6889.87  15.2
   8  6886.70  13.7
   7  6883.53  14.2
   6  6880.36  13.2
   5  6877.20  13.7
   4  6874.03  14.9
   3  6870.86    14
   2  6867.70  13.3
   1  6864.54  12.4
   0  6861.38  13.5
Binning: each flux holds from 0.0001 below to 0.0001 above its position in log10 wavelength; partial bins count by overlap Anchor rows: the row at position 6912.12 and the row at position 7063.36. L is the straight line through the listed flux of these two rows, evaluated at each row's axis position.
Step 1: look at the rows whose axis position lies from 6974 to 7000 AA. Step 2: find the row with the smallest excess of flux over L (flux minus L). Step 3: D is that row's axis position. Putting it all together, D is 6982.51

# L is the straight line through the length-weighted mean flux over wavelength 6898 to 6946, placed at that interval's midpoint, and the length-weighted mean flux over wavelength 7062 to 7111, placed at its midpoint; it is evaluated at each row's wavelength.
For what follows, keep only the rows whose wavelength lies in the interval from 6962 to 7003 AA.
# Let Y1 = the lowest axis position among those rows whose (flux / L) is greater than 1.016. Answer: 6963.24 AA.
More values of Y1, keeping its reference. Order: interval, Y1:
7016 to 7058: 7017.97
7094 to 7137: 7099.23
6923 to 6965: 6931.25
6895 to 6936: 6908.94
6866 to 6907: 6874.03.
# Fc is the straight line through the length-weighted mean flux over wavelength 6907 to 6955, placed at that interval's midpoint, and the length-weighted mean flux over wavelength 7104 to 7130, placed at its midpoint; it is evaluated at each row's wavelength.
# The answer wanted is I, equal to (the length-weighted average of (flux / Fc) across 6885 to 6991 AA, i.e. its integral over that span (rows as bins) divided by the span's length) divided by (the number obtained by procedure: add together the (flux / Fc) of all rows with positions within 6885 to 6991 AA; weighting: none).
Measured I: 0.03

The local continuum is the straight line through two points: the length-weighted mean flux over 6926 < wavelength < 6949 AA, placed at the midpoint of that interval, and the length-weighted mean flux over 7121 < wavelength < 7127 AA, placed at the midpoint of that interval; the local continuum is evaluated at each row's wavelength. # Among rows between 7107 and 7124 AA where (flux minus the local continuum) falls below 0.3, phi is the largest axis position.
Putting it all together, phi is 7118.87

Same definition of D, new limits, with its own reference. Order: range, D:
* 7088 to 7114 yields 7095.96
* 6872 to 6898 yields 6880.36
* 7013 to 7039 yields 7027.67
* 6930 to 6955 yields 6953.63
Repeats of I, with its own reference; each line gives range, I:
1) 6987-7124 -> 0.02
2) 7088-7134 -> 0.07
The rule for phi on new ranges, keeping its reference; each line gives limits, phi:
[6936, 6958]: 6953.63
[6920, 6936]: 6934.44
